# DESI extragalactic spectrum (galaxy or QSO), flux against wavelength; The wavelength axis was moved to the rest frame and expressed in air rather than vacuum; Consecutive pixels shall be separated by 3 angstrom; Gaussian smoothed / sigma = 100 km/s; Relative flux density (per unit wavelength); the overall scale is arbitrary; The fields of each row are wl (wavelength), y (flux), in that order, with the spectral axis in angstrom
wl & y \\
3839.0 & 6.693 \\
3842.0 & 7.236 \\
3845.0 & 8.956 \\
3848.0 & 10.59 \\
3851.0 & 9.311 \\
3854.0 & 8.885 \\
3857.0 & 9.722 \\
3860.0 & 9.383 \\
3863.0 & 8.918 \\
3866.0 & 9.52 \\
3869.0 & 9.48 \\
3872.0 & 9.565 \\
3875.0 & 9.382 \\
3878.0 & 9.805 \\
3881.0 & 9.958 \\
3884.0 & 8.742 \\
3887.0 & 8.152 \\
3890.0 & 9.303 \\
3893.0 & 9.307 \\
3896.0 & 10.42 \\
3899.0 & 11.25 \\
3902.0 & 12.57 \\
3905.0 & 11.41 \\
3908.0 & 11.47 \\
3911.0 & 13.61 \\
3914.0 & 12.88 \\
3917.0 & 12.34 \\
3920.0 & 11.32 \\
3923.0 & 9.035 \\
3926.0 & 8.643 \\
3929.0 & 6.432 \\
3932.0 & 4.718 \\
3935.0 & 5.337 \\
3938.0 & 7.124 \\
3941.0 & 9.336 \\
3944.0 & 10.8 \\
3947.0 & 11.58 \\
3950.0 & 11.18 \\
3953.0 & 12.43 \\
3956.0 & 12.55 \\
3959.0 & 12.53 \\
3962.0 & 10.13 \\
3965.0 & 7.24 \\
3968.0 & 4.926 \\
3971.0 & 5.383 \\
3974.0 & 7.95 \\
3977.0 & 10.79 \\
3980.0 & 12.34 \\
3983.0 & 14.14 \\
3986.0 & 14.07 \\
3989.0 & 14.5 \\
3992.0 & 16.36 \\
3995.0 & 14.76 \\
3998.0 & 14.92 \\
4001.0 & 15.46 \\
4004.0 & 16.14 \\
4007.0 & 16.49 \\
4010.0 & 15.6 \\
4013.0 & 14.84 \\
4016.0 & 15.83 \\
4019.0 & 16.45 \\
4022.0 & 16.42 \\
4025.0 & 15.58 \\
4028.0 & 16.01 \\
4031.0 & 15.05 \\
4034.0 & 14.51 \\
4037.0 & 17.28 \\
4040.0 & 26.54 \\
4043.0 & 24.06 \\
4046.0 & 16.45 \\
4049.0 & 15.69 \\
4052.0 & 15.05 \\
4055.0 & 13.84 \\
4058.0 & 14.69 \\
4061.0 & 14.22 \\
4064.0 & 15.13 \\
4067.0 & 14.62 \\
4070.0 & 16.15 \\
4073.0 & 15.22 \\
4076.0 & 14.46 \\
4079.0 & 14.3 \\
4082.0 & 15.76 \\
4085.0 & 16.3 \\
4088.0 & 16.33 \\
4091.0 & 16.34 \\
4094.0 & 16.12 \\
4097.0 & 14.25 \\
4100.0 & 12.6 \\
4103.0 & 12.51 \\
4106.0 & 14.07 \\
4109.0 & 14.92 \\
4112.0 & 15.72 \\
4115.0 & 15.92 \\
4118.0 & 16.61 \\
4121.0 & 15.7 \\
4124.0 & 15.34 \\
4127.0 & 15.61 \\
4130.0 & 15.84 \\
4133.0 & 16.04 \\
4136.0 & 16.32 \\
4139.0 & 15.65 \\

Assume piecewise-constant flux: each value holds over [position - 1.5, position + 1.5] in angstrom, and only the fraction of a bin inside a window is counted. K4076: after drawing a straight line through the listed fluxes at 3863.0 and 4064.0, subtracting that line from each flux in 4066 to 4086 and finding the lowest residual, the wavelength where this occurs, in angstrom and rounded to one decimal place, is 4079.0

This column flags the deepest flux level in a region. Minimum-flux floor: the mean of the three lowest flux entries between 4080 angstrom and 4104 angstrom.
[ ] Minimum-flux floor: 13.1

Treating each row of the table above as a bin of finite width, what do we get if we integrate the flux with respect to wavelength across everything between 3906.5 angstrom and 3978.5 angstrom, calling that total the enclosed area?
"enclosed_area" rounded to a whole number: 689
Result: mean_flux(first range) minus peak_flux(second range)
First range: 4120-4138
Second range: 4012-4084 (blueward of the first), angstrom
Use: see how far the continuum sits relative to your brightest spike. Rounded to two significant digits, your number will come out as -11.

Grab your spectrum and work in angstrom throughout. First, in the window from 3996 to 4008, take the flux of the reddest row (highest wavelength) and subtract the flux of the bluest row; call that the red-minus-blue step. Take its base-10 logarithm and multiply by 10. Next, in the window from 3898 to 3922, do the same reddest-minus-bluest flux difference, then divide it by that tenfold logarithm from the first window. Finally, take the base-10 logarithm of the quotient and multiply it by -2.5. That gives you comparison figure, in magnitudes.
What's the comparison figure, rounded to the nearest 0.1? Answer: 3.6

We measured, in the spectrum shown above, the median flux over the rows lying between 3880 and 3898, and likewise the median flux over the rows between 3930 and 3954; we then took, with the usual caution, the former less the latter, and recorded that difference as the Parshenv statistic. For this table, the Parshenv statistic -0.8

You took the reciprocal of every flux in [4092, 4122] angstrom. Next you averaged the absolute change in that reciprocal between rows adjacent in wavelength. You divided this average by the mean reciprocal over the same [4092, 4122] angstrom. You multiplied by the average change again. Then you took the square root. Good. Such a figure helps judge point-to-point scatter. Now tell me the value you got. 0.018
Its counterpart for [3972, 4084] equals 0.022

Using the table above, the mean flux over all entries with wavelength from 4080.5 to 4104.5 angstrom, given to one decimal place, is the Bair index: 15.0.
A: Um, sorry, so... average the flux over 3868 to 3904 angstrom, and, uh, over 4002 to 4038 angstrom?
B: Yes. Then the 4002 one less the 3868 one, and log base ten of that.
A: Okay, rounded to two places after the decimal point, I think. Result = 0.78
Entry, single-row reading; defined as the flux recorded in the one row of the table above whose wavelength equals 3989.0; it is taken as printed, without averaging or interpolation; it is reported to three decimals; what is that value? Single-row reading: 14.500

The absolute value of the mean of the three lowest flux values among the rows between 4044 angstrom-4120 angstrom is 13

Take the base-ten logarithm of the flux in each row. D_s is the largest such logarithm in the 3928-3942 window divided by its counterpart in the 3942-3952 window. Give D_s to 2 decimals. 0.91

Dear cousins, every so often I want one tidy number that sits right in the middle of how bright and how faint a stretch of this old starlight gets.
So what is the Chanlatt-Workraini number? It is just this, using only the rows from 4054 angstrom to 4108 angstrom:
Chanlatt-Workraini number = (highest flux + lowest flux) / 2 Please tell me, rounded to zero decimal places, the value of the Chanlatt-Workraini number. 14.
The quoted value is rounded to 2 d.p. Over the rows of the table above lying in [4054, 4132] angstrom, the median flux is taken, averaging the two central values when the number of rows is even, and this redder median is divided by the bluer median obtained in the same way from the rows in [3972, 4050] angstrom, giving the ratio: 0.98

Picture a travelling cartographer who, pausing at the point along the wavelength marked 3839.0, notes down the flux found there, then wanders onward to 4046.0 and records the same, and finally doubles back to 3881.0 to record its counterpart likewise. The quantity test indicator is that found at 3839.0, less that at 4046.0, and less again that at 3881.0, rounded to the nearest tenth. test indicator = -19.7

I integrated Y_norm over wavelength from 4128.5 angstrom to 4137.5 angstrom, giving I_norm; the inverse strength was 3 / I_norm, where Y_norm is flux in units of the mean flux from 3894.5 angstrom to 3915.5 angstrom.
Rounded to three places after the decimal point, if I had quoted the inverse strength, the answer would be 0.248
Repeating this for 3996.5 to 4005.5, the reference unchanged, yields 0.257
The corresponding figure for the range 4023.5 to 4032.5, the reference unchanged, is 0.256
